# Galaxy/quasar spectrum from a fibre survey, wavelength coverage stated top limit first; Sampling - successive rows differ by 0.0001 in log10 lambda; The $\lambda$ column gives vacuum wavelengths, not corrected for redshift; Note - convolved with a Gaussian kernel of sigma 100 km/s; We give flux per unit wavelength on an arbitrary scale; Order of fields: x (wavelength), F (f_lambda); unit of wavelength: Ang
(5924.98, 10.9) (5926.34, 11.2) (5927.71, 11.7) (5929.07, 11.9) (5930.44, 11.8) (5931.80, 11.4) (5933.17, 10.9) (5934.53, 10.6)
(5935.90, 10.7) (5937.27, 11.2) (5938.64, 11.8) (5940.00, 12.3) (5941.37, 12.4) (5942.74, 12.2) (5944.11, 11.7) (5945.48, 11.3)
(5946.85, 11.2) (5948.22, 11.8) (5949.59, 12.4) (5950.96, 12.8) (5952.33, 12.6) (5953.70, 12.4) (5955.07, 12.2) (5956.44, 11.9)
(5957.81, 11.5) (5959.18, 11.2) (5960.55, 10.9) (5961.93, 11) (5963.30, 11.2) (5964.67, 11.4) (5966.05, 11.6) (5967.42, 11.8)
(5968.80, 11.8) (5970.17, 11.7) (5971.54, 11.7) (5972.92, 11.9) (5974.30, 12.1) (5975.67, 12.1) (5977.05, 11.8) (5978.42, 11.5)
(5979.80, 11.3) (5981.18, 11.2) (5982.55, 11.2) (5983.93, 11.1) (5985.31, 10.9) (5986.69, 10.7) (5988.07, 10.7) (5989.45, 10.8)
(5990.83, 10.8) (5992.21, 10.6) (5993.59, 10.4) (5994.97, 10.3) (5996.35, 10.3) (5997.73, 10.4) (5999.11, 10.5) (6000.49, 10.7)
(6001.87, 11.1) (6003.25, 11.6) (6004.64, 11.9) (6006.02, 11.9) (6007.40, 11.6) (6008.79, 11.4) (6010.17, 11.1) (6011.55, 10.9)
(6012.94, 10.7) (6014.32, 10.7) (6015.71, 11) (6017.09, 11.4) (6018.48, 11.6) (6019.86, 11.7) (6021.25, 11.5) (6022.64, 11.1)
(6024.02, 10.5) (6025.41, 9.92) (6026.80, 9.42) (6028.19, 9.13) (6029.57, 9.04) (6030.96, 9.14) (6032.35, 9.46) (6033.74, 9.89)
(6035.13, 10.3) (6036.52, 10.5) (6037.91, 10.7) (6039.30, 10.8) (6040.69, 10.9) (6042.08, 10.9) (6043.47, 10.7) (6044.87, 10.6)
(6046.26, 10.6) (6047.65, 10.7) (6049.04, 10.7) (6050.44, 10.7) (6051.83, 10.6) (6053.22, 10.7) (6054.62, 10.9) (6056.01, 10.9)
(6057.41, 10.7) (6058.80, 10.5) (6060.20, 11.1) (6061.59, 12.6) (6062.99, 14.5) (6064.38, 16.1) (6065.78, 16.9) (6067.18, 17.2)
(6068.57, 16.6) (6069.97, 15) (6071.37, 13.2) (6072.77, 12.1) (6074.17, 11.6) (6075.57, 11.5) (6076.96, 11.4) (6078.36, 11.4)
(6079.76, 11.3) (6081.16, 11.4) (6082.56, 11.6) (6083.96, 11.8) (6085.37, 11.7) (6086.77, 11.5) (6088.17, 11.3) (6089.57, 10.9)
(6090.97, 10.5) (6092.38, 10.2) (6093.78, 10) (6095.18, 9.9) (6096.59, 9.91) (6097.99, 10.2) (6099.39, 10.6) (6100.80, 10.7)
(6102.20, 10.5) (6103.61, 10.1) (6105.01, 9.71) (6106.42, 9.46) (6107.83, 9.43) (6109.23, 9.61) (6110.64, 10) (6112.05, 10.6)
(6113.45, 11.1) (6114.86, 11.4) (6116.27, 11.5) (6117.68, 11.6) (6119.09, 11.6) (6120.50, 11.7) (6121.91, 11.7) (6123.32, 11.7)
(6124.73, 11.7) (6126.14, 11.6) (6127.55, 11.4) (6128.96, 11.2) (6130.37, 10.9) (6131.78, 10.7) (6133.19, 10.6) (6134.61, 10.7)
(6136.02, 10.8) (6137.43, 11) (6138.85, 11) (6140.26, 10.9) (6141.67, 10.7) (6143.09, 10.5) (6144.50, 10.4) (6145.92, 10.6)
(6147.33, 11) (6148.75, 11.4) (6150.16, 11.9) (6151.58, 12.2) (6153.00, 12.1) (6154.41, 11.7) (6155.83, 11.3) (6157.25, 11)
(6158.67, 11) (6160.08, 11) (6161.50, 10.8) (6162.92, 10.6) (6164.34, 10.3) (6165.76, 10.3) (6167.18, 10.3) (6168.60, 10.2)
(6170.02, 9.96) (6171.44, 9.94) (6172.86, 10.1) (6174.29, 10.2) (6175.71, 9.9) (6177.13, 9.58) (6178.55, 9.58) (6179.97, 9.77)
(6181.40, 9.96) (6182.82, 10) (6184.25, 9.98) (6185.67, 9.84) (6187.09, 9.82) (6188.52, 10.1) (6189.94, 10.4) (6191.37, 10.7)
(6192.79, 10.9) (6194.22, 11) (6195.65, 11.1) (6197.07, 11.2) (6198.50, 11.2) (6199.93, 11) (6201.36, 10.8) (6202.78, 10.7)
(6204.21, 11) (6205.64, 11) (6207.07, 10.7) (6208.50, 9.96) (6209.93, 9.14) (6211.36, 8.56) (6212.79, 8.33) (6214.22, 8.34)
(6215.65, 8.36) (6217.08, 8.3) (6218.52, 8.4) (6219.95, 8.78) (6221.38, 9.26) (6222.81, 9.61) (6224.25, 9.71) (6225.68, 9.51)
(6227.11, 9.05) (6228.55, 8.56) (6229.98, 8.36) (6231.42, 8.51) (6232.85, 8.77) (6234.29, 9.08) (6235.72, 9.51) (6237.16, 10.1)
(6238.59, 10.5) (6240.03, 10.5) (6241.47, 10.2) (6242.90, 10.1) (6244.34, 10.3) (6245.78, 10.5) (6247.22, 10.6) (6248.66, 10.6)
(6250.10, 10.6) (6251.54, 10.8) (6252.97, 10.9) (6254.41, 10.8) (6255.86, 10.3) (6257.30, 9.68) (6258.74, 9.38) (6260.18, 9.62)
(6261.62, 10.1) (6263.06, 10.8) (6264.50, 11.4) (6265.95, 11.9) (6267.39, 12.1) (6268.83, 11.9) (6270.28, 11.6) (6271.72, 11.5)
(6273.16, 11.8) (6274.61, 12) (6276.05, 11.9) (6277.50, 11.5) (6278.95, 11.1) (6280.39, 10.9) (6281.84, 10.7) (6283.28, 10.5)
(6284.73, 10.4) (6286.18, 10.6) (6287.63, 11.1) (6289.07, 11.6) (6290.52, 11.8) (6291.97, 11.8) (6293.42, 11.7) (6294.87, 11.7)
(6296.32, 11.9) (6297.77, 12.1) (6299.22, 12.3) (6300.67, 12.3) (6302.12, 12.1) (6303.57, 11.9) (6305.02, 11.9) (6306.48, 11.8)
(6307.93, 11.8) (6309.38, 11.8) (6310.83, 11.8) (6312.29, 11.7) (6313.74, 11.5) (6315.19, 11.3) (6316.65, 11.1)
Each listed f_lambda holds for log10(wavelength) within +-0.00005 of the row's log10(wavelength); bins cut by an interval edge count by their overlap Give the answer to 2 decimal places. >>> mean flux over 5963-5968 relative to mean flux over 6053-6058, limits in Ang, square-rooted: 1.03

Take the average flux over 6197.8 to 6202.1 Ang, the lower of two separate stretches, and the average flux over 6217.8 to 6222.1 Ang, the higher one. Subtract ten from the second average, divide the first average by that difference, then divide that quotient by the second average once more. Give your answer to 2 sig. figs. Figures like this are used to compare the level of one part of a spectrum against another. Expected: -1.1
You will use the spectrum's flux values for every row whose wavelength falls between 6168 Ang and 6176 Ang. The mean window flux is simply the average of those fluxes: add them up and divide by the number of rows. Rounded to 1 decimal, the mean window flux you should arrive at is 10.1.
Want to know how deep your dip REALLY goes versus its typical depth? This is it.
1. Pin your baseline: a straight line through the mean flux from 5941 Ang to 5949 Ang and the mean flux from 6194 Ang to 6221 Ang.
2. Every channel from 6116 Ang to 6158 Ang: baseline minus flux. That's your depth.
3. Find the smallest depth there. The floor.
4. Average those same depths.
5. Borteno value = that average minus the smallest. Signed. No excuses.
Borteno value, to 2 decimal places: 1.07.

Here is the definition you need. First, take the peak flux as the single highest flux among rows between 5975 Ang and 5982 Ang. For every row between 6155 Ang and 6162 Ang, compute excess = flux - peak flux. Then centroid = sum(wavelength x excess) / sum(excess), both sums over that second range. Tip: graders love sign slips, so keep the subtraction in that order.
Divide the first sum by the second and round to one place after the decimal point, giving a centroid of 6158.9 Ang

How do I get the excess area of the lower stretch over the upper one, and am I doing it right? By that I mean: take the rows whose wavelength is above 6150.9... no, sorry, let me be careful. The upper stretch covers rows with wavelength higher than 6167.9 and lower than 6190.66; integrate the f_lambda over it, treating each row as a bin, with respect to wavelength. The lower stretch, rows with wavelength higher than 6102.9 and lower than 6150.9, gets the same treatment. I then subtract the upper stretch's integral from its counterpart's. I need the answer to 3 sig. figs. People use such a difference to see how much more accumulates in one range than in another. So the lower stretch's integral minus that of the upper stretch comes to 296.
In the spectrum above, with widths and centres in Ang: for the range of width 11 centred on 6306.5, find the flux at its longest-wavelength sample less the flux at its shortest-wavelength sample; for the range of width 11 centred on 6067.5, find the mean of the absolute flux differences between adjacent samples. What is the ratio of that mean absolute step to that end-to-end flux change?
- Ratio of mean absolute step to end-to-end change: -3.7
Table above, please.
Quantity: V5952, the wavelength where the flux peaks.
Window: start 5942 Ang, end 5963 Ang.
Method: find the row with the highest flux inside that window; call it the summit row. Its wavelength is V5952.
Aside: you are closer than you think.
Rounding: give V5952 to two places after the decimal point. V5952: 5950.96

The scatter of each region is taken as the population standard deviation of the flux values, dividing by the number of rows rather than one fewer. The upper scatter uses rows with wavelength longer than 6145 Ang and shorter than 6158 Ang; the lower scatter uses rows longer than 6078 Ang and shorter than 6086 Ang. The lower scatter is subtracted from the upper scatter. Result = 0.34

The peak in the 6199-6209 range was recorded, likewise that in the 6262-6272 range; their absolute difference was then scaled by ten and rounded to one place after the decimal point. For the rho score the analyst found 11.0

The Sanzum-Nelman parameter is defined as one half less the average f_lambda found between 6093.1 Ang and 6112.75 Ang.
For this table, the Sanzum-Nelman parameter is -9.6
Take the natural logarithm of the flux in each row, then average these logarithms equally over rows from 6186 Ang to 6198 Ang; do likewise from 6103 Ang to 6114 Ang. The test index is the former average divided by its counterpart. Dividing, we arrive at 1.03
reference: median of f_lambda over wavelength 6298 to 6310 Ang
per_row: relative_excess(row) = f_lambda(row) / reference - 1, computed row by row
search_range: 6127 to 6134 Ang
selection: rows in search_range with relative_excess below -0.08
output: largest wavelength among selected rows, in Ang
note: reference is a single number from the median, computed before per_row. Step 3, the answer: 6133.19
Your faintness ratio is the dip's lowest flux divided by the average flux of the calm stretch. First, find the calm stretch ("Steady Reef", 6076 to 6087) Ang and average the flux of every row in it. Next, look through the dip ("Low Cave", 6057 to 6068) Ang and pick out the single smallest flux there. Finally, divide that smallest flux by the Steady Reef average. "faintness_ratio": 0.91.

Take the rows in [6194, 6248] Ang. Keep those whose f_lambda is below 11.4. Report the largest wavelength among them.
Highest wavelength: 6247.22 Ang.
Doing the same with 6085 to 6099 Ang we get 6097.99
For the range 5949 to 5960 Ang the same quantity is 5959.18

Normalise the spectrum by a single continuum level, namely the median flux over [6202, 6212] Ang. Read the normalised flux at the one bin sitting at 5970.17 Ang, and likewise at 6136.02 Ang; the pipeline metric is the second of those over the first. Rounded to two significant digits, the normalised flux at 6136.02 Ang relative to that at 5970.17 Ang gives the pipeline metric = 0.92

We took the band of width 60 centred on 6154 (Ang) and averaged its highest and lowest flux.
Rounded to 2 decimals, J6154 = 10.89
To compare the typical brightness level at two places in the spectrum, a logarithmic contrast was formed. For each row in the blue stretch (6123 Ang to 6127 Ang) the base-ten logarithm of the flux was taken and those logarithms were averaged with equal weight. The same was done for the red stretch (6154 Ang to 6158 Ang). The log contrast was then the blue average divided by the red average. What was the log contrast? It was 1.01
